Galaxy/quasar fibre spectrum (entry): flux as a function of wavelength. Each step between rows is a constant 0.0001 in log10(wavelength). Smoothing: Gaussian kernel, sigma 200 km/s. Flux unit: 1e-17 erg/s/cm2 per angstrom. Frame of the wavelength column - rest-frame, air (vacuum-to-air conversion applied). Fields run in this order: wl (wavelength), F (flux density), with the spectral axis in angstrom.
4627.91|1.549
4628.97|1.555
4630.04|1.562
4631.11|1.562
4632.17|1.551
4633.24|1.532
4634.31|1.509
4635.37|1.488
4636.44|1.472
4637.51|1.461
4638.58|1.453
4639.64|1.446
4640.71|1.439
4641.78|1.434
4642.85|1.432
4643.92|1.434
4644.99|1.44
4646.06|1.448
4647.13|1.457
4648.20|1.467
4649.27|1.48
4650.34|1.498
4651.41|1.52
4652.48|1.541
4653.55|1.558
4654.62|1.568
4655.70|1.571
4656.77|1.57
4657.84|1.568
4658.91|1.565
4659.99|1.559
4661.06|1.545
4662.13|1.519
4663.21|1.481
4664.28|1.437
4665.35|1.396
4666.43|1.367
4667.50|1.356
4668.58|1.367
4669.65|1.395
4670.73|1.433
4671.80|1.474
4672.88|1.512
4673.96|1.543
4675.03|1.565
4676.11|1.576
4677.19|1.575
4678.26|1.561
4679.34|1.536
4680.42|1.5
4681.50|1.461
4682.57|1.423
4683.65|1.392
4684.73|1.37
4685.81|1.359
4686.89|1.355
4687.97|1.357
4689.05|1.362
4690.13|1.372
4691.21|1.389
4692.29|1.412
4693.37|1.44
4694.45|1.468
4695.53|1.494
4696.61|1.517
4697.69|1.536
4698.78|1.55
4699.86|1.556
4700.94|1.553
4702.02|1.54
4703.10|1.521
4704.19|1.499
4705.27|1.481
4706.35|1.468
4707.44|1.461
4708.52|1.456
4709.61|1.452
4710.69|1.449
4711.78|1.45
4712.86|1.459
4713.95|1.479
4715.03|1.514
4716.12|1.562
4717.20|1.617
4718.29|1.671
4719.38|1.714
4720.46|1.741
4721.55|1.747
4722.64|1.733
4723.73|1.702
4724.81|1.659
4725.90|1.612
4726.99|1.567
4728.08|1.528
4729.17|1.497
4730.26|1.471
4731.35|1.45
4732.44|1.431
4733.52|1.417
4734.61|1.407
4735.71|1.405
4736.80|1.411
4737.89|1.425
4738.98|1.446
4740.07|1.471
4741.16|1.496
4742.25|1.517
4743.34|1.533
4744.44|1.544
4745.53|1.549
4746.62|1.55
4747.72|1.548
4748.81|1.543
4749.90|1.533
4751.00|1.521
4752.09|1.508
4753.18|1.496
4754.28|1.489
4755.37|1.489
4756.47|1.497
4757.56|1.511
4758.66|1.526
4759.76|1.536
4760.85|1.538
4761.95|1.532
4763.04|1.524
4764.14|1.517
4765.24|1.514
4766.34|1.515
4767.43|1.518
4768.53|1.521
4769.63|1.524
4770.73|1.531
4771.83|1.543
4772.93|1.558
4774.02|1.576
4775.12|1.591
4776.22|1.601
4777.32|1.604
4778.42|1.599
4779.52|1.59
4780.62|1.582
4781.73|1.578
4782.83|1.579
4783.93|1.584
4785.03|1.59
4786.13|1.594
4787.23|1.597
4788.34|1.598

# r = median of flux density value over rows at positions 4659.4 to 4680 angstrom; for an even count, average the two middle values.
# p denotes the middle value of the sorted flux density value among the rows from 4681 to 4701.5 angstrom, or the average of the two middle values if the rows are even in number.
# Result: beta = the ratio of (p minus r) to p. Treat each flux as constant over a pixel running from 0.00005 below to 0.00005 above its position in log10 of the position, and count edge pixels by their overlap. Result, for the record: -0.063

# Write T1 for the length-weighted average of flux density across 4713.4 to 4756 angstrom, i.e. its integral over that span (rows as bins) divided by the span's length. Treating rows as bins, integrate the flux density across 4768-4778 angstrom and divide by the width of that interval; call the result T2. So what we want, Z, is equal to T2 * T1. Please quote 2.40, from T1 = 1.54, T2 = 1.56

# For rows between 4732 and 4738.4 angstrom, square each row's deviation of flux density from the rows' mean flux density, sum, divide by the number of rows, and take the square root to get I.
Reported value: 0.0094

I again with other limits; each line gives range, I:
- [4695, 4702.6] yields 0.0208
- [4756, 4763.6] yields 0.0136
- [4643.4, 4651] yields 0.0211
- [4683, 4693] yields 0.0184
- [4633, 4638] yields 0.0256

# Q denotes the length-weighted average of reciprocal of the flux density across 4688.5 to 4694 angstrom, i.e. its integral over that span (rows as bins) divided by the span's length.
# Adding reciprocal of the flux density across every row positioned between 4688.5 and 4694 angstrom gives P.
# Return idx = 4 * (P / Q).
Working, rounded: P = 3.6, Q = 0.717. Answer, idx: 20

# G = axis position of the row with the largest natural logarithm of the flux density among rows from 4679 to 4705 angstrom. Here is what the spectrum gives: 4699.86 angstrom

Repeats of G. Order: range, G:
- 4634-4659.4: 4655.70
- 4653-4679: 4676.11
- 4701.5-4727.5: 4721.55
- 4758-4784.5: 4777.32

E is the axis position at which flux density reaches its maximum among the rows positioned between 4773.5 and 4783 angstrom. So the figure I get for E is 4777.32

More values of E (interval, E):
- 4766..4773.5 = 4772.93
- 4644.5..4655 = 4654.62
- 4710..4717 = 4716.12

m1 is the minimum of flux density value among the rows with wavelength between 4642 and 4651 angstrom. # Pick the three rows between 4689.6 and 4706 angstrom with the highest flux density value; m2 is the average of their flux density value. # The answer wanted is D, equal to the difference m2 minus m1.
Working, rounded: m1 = 1.432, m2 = 1.55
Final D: 0.12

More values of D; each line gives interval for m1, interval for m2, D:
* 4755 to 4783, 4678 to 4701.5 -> 0.07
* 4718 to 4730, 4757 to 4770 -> 0.04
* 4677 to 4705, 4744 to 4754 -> 0.19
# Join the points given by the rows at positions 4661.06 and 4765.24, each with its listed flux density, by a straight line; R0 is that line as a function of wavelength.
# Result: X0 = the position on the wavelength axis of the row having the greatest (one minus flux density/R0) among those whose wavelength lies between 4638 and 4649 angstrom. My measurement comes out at 4642.85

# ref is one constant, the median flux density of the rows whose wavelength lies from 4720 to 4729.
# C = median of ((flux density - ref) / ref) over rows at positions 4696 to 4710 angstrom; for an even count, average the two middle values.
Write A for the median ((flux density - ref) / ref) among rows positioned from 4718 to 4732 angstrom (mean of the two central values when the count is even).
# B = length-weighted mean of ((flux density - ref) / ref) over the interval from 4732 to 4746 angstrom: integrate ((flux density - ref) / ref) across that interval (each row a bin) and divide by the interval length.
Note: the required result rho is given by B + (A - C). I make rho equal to -0.04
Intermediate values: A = -0.01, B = -0.13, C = -0.097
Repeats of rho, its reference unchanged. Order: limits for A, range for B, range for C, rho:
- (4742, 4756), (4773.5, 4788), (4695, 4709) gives -0.04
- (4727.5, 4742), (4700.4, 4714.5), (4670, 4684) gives -0.16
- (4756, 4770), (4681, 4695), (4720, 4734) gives -0.20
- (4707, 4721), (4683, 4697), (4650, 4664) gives -0.21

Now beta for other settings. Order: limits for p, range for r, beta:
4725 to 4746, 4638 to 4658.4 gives 0.003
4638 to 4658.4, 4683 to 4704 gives 0.018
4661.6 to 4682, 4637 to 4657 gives 0.014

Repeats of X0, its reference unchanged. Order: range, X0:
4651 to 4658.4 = 4651.41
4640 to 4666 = 4665.35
